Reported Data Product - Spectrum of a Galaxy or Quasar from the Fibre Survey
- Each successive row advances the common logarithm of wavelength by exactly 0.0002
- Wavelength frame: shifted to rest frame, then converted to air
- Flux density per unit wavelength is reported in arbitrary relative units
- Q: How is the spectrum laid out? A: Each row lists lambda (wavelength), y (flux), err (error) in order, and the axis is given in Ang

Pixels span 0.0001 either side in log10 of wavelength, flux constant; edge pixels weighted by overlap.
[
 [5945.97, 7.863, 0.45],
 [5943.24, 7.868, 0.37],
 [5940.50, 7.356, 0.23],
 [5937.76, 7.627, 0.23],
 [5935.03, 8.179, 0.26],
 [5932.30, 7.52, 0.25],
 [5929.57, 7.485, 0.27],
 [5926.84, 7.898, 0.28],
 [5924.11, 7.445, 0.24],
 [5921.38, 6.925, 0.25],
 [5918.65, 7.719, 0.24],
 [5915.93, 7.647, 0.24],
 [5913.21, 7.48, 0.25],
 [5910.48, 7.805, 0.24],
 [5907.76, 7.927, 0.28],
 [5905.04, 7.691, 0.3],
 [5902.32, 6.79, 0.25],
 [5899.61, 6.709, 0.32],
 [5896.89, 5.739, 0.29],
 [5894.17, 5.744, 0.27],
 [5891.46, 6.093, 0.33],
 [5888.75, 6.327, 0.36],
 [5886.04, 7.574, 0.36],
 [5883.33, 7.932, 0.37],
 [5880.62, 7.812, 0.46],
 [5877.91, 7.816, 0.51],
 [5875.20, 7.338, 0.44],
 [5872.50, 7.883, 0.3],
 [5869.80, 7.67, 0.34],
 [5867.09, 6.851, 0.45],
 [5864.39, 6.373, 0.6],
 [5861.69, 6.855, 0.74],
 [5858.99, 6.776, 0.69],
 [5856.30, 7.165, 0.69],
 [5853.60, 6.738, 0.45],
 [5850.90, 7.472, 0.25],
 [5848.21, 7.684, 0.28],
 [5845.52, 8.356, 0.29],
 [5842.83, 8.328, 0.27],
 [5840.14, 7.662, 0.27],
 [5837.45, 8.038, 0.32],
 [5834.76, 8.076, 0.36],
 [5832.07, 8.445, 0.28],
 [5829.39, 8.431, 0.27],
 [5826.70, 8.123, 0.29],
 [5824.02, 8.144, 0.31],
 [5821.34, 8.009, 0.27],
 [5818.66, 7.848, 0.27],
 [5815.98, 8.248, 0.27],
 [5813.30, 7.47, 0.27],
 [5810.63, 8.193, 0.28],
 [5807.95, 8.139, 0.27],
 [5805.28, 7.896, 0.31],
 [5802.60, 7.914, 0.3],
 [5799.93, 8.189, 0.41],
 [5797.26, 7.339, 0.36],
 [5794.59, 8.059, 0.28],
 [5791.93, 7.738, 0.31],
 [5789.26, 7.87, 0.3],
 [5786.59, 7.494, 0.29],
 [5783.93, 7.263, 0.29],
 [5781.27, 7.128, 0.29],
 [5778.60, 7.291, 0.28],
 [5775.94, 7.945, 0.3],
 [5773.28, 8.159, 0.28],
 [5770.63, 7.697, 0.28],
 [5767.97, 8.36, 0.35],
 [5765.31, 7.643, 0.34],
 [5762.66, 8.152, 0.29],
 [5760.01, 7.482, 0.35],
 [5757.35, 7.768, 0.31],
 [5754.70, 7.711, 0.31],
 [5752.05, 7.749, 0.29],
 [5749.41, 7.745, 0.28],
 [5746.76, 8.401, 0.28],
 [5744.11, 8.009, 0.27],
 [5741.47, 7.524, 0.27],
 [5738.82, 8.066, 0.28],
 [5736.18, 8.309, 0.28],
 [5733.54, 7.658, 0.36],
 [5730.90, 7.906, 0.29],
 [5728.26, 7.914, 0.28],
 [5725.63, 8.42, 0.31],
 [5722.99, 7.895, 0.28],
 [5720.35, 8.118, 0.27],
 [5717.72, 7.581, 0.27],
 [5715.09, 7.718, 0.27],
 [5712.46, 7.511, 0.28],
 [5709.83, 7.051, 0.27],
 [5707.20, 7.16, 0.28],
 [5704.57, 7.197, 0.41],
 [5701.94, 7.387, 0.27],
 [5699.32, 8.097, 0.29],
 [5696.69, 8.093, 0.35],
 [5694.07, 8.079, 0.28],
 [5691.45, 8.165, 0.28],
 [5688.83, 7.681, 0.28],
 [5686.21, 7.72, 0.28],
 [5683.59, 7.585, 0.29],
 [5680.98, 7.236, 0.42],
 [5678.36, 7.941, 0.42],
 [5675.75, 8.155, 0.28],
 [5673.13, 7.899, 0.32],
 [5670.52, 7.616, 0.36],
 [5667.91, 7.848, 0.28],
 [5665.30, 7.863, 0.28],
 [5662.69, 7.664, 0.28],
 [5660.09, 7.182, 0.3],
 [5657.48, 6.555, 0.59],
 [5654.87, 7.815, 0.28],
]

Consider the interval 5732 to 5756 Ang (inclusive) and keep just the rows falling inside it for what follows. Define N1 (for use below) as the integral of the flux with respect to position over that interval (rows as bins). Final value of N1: 190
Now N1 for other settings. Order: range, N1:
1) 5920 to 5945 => 190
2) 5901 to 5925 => 180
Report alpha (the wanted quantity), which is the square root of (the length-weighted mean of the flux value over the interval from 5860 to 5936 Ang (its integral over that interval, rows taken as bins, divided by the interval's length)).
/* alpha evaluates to 2.69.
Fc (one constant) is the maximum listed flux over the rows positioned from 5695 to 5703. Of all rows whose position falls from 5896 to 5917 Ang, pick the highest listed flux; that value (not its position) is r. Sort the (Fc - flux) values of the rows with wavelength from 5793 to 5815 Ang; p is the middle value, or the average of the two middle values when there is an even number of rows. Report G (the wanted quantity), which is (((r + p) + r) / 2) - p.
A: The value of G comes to 7.87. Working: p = 0.11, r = 7.927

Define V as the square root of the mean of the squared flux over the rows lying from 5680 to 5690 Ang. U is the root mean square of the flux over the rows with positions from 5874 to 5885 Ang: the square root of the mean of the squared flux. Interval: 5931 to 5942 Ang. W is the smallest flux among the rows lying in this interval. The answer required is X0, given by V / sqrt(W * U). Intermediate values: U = 7.7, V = 7.56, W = 7.356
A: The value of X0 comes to 1.00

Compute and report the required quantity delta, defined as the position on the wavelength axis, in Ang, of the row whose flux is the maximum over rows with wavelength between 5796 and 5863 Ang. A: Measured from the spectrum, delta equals 5832.07 Ang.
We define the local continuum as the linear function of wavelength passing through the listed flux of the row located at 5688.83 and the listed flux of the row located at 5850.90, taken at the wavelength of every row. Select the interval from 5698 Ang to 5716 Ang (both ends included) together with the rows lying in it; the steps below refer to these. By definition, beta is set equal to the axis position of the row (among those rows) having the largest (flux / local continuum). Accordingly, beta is 5699.32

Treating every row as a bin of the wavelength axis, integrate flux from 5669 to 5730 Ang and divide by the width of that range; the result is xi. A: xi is 7.8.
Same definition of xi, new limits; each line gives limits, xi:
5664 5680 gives 7.9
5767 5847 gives 7.9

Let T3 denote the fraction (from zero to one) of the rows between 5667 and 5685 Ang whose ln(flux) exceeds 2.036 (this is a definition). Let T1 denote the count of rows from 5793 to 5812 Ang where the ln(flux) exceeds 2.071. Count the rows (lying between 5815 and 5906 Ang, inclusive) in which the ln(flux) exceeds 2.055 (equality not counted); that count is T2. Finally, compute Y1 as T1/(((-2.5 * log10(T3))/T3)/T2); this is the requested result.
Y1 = 56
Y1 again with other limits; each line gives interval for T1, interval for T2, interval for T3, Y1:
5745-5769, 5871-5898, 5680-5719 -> 7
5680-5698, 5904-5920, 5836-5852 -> 13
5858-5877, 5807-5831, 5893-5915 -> 0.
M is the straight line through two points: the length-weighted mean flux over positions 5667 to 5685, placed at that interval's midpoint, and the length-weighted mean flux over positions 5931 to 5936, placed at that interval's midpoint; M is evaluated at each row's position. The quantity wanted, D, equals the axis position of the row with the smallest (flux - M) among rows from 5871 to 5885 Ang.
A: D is 5875.20 Ang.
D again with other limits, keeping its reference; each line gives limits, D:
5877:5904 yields 5896.89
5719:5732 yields 5722.99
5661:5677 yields 5670.52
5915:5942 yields 5921.38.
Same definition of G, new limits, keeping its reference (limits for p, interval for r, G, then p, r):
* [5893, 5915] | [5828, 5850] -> 7.96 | 0.96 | 8.445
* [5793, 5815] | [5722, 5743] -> 8.36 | 0.11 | 8.42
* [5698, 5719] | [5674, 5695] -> 7.84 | 0.65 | 8.165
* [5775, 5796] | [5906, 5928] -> 7.69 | 0.48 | 7.927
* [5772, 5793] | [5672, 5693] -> 7.92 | 0.48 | 8.165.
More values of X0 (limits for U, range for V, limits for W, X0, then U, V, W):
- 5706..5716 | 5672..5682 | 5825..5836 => 1.01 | 7.4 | 7.82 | 8.076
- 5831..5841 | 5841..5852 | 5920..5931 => 1.07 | 8.1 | 7.97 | 6.925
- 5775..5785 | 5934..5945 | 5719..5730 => 1.01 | 7.4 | 7.76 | 7.895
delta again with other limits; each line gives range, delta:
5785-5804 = 5799.93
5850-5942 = 5935.03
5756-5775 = 5767.97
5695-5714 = 5699.32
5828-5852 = 5832.07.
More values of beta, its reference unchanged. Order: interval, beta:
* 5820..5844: 5832.07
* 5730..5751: 5746.76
